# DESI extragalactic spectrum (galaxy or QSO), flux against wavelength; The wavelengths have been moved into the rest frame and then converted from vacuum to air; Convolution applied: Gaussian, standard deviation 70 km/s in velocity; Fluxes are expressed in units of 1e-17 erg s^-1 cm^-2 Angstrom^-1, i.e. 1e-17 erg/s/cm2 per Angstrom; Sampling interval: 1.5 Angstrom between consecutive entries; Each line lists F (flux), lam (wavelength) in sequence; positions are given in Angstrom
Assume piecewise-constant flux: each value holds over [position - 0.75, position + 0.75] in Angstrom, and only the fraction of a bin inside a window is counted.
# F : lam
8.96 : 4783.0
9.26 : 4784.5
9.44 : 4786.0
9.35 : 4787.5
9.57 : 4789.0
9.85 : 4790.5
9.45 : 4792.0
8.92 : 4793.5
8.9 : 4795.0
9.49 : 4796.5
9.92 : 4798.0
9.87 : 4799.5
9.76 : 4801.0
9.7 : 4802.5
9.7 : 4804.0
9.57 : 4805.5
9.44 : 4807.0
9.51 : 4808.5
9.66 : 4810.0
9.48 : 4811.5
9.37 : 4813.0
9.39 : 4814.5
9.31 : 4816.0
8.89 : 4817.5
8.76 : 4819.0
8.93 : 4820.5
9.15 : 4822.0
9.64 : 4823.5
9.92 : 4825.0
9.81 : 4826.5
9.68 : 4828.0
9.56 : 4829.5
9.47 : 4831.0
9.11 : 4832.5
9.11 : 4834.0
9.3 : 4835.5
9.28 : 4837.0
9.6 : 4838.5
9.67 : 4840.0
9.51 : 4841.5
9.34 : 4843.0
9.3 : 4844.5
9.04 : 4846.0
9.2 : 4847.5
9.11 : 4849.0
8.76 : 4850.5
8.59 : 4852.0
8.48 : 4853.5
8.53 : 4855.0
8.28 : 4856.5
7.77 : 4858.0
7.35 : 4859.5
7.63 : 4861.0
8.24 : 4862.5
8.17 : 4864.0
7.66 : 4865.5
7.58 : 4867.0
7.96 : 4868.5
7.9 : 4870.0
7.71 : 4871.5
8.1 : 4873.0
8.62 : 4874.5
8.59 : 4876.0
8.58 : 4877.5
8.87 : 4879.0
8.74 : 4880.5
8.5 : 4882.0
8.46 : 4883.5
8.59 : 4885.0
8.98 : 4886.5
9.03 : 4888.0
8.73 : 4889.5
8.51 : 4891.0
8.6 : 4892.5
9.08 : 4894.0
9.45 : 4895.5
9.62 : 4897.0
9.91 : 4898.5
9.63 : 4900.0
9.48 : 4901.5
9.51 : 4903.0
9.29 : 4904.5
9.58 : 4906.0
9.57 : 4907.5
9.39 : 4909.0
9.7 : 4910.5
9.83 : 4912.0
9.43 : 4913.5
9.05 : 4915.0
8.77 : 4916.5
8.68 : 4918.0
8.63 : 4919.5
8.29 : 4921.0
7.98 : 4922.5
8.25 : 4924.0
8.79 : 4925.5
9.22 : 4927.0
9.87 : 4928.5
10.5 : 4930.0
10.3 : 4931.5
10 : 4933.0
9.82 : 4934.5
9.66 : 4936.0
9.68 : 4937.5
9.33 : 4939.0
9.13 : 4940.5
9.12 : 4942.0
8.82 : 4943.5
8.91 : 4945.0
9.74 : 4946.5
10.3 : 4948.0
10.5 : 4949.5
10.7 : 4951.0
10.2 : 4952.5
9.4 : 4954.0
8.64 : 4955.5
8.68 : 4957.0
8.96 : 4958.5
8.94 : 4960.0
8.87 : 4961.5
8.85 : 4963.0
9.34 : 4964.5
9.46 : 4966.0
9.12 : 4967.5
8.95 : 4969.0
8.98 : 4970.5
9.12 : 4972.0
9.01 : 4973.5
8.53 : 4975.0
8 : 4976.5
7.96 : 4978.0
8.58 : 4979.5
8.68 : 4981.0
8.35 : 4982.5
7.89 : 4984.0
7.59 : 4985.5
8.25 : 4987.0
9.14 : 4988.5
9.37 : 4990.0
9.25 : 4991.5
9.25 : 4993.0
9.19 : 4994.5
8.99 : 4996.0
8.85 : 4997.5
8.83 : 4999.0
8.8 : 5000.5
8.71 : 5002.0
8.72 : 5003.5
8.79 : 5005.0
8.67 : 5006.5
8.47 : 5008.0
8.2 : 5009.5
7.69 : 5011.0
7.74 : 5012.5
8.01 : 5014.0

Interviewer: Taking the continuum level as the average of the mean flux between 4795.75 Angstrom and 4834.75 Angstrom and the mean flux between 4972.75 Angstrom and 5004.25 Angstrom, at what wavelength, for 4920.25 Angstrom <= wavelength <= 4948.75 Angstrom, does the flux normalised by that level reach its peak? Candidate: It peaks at 4930.0 Angstrom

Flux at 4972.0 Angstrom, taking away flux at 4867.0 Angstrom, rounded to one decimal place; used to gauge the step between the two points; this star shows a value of 1.5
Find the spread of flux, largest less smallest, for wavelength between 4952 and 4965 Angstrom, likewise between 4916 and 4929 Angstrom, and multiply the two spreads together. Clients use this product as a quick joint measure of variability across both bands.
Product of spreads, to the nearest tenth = 2.9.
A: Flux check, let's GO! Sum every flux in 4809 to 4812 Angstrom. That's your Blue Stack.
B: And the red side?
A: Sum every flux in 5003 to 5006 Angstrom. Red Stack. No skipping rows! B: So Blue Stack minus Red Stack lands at 1.6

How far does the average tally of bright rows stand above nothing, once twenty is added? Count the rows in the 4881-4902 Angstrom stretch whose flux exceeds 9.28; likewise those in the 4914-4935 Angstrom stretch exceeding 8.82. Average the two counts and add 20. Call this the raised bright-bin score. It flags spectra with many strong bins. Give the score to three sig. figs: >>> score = 26.0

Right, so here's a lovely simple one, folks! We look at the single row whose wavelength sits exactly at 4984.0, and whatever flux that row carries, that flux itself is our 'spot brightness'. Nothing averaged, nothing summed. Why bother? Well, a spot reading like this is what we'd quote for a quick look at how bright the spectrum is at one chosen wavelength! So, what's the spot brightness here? 7.89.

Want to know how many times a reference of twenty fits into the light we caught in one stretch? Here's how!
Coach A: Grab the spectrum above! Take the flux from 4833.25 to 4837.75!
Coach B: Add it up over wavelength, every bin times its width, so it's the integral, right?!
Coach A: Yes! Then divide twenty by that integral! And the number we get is 0.482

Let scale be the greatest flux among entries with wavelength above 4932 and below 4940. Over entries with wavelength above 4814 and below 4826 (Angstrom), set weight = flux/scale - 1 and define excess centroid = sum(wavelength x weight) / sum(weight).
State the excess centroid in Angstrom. 4819.0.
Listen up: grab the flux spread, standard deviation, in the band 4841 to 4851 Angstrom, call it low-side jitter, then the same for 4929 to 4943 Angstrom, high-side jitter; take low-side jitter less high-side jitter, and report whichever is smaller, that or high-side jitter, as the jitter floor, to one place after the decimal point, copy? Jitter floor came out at -0.2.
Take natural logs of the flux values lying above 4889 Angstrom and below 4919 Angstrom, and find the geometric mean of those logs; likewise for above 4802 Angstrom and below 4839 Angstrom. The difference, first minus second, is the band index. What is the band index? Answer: -0.014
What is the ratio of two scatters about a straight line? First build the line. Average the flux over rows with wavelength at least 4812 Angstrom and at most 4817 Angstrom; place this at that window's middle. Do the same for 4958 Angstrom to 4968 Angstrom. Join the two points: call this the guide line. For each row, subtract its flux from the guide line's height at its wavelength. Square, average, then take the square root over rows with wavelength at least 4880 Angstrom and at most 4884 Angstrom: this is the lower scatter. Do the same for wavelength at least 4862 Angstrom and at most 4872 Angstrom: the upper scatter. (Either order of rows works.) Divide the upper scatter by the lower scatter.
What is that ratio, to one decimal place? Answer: 2.1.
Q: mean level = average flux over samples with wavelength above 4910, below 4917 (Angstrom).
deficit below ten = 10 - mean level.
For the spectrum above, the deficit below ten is 0.64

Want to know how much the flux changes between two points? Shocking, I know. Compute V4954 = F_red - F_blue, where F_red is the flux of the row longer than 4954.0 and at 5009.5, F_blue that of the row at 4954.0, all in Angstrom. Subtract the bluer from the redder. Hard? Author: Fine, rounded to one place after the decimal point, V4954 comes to -1.2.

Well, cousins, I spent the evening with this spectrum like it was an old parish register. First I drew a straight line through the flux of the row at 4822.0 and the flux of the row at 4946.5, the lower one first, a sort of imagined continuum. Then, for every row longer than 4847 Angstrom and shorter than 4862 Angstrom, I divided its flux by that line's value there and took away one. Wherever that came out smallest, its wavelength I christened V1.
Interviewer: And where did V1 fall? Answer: 4859.5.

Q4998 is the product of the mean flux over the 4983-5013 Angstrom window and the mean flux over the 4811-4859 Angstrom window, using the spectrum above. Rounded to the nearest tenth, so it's 79.0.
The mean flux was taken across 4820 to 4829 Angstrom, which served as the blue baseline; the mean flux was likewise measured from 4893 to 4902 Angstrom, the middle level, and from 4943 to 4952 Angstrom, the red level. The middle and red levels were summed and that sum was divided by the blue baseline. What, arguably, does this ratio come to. 2.03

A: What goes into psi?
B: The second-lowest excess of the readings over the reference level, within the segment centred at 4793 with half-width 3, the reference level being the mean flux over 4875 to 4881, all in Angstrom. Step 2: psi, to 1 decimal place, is 0.2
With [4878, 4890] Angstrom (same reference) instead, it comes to -0.2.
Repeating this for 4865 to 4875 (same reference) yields -1.0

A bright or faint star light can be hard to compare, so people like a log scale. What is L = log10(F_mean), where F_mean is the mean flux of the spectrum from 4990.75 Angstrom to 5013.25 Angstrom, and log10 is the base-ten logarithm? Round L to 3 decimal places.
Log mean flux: 0.938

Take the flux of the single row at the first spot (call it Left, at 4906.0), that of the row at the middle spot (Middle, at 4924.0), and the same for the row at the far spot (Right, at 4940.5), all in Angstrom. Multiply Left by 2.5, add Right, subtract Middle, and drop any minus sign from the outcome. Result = 24.8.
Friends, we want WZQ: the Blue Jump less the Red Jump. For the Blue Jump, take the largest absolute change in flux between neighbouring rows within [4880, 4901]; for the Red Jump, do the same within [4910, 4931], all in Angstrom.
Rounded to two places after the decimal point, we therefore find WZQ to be -0.17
